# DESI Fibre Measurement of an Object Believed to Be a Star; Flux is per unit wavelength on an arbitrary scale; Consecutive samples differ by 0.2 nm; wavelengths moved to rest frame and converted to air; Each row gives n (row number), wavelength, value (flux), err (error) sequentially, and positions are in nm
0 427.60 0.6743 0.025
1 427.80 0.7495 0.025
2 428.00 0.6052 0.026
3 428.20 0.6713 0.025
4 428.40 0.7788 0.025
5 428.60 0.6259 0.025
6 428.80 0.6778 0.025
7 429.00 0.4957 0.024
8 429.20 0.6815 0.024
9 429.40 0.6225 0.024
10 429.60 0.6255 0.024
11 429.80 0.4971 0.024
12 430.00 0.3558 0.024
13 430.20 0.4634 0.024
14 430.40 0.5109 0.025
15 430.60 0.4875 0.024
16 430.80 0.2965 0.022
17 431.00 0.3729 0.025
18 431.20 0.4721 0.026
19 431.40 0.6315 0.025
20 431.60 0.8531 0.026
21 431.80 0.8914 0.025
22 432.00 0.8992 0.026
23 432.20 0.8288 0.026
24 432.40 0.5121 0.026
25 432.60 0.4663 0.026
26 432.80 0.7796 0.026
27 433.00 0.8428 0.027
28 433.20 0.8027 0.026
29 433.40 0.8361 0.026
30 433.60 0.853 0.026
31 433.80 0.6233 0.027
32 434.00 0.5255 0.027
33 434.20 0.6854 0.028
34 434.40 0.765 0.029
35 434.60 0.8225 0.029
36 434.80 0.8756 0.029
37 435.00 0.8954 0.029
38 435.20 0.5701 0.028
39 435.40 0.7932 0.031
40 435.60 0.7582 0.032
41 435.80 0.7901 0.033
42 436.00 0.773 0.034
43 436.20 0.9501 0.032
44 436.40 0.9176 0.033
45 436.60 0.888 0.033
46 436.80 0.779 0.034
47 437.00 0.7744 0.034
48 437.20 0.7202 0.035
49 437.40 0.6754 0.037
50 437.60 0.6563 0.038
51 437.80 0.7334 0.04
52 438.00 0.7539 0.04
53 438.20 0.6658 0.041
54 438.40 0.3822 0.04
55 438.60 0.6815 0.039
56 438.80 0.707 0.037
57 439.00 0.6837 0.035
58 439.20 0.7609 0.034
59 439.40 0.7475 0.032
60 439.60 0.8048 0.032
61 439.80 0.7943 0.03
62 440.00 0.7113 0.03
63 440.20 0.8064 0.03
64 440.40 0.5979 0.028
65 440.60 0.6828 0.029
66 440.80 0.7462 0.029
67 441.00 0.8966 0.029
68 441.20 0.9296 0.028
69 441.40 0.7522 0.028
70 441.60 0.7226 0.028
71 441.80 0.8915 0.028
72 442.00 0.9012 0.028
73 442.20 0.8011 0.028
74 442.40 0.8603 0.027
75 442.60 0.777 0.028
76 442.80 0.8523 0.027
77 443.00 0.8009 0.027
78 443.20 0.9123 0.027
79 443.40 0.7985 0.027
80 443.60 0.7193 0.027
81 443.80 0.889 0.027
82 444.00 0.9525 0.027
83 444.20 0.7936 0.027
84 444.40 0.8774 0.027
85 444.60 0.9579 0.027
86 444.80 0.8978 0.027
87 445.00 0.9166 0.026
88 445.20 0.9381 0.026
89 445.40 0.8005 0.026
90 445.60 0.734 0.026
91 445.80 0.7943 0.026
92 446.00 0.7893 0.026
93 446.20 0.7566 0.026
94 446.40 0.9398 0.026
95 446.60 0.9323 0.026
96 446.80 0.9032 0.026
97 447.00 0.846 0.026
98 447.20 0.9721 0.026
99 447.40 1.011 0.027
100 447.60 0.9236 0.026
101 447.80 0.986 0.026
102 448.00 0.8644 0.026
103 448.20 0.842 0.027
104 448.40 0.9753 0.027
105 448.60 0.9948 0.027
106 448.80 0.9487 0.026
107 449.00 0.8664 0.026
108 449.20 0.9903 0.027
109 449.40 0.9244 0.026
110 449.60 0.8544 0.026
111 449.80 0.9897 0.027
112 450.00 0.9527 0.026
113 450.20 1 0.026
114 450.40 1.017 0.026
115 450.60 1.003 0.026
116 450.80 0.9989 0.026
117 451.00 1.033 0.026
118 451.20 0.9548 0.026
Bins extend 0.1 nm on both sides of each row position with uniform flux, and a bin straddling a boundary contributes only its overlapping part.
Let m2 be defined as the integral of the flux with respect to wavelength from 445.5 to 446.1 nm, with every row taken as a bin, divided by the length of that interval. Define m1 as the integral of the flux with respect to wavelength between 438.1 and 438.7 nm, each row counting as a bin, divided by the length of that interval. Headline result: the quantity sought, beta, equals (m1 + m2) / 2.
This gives 0.67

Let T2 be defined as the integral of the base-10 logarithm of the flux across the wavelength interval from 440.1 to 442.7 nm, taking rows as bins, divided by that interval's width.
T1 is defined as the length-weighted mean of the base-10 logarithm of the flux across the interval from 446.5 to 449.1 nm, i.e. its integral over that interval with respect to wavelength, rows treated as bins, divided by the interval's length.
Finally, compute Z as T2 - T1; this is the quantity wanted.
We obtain -0.07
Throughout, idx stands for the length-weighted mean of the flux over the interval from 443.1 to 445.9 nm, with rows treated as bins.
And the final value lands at 0.86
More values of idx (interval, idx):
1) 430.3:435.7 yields 0.69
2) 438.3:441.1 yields 0.71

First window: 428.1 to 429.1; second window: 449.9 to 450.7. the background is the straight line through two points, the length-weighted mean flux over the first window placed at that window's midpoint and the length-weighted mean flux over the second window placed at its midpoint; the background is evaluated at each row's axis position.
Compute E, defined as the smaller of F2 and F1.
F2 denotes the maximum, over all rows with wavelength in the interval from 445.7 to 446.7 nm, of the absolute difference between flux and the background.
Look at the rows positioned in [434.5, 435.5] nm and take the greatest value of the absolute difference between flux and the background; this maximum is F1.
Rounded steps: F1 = 0.184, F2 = 0.17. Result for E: 0.172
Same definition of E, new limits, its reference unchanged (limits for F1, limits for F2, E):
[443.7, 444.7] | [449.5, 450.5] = 0.103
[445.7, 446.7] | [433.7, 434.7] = 0.172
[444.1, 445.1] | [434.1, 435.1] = 0.103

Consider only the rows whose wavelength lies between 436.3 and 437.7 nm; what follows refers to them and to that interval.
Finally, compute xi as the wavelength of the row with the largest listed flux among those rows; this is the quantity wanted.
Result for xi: 436.40 nm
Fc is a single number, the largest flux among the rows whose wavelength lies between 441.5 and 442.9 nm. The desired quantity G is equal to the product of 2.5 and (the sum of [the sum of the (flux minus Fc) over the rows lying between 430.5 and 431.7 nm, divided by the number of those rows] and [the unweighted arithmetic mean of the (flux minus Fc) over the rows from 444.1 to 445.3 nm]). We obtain -1.0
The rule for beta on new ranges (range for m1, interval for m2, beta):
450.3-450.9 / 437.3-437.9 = 0.85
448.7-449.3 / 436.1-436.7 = 0.93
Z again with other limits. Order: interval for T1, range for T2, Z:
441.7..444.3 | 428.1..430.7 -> -0.17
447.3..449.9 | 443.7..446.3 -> -0.04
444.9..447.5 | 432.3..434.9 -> -0.09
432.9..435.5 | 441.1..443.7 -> 0.04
